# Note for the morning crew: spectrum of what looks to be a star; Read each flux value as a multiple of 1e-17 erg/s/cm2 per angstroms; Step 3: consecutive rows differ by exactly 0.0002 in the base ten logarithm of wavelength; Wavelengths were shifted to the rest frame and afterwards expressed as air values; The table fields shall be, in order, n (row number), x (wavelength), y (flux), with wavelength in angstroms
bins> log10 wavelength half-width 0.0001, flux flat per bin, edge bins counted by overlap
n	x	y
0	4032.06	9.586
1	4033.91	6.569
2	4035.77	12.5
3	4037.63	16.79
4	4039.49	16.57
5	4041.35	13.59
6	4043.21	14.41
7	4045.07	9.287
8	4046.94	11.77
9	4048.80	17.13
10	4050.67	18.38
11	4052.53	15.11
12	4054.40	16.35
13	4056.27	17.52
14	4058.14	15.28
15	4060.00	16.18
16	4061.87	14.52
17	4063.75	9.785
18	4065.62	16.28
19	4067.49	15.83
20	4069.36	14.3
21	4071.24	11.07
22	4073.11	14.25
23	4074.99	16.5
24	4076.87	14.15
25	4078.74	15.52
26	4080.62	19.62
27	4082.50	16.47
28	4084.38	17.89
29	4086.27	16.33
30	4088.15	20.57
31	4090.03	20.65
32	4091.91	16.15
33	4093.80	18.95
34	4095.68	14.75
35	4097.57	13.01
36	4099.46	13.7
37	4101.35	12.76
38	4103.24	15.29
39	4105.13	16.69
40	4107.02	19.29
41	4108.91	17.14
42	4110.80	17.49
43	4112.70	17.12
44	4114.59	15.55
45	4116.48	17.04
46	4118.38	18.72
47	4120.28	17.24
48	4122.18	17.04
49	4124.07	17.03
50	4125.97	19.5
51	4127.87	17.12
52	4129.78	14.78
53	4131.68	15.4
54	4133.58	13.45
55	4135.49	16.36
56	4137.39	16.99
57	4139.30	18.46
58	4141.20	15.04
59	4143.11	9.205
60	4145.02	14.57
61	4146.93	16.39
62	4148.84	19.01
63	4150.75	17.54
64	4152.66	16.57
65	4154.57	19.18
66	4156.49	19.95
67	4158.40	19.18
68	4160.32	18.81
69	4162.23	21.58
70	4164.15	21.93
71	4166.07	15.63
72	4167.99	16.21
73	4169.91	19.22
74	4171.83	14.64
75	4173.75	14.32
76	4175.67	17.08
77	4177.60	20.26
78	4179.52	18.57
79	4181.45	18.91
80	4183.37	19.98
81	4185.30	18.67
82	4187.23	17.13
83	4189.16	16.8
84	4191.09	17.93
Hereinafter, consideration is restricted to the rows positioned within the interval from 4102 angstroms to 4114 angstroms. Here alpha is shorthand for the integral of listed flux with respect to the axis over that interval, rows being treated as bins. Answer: 204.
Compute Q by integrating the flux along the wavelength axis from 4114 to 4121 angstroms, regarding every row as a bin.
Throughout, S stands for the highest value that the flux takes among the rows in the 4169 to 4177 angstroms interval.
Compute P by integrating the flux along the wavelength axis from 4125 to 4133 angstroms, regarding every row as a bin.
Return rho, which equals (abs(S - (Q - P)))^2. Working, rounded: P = 132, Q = 120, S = 19.22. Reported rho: 966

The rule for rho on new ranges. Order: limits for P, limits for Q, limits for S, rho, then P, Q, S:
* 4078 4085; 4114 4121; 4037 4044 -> 328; 122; 120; 16.79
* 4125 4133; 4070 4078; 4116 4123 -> 1498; 132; 112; 18.72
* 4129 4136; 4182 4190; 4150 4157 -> 452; 104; 146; 19.95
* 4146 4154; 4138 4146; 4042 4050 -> 1722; 140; 115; 17.13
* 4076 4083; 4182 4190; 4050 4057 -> 142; 115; 146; 18.38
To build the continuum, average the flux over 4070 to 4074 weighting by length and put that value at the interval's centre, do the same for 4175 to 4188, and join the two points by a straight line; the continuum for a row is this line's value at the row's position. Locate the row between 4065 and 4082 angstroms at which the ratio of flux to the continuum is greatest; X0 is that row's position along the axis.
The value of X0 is 4080.62 angstroms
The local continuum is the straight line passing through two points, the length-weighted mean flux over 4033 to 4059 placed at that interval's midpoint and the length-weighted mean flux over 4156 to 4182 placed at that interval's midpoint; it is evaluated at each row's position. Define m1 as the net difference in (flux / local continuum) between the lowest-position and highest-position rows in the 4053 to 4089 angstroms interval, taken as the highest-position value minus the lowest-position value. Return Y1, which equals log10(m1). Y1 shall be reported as -0.71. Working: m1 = 0.193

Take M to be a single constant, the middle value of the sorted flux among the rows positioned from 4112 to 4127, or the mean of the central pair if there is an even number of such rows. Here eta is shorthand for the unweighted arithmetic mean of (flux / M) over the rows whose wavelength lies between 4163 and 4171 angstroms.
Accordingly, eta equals 1.07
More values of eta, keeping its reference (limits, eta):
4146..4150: 1.04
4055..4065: 0.86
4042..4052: 0.83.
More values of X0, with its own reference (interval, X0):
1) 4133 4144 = 4139.30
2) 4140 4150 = 4148.84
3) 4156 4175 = 4164.15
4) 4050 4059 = 4050.67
